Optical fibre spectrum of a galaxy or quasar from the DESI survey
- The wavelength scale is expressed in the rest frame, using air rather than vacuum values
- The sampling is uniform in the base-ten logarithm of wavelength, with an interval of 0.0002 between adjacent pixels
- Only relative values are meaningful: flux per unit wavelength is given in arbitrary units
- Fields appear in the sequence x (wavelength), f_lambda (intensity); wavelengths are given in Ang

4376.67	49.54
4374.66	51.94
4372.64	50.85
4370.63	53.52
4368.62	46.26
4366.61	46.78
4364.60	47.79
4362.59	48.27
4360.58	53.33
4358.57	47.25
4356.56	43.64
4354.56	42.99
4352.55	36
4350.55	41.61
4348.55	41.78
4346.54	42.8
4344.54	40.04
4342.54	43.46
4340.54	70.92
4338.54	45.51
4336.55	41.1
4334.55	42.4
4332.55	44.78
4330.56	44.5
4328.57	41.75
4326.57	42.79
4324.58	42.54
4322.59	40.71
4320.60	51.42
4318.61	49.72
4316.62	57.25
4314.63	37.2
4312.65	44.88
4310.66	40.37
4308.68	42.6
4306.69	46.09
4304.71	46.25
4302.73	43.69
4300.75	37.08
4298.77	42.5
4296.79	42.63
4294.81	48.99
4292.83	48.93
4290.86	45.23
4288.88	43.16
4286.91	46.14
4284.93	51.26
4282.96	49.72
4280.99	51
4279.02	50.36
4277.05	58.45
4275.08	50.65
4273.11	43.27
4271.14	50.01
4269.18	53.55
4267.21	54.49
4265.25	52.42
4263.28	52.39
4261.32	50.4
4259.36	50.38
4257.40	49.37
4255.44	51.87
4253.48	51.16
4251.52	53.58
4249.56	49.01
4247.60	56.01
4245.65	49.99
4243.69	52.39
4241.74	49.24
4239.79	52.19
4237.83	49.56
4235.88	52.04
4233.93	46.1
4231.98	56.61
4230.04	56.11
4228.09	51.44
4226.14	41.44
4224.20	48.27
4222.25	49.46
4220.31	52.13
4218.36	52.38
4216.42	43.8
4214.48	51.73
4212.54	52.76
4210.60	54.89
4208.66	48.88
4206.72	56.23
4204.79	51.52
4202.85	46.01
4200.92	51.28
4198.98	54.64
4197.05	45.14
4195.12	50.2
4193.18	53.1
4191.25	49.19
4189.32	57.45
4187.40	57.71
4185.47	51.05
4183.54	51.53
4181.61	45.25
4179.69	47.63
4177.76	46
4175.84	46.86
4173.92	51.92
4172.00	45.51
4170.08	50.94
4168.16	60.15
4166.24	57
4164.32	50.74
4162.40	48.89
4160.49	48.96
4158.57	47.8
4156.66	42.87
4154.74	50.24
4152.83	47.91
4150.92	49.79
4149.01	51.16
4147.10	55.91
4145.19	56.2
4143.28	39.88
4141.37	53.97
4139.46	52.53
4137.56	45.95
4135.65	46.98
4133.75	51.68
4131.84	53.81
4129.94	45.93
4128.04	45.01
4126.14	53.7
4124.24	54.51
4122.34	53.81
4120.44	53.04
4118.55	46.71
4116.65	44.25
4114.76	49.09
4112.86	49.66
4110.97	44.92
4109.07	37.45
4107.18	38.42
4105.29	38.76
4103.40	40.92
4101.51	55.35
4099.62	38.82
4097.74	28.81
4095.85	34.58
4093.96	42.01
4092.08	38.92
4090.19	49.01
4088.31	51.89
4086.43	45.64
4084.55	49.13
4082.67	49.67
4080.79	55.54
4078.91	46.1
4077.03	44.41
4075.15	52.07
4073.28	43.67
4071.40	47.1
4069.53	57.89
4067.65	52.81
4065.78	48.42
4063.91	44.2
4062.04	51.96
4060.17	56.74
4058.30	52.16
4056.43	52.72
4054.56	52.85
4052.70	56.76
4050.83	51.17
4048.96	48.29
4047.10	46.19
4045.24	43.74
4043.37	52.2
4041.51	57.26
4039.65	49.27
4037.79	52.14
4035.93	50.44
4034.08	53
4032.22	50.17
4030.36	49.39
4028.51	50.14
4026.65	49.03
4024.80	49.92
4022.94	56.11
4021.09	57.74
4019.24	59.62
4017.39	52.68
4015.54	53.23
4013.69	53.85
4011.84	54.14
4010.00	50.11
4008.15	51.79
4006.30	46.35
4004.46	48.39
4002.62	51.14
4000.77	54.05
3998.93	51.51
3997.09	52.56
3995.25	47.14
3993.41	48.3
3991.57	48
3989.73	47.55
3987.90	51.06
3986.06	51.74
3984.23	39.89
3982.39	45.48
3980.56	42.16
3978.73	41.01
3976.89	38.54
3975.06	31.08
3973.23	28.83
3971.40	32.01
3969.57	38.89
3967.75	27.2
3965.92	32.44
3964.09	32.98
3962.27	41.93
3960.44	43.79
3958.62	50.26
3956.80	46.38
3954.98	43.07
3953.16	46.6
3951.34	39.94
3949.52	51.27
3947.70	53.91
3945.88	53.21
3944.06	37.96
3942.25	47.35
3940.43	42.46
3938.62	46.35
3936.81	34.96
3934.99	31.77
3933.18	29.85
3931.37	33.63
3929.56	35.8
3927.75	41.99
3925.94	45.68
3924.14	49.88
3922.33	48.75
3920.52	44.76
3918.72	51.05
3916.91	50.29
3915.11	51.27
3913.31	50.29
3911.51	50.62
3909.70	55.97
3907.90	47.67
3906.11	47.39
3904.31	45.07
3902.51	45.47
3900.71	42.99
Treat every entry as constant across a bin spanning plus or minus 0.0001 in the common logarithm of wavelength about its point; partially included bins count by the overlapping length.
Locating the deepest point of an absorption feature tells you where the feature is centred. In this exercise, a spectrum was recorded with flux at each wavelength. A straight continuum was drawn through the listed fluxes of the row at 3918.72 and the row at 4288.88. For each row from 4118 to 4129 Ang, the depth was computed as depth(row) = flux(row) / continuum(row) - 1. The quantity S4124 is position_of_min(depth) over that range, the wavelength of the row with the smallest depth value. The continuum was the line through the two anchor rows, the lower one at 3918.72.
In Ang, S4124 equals 4128.04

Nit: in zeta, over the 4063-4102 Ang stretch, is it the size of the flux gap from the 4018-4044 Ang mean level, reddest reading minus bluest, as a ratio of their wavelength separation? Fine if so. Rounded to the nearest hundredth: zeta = -0.15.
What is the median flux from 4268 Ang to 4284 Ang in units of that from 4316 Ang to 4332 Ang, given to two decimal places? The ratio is 1.16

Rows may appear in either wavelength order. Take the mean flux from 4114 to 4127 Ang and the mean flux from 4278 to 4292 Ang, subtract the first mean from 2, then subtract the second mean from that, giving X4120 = -97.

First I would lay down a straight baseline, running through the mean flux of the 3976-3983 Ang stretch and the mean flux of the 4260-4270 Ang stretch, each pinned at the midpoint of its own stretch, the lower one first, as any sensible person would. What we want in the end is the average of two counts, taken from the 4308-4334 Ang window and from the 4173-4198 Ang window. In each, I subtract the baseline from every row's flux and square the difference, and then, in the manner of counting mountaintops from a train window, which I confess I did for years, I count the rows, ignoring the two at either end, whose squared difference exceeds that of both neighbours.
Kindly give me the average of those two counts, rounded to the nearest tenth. 4.5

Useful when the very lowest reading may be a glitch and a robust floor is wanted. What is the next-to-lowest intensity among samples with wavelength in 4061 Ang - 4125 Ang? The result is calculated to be 34.58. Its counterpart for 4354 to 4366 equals 43.64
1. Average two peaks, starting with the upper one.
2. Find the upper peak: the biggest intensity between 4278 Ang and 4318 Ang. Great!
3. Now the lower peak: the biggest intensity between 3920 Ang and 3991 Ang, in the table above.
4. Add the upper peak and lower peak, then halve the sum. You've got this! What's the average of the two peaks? 55.6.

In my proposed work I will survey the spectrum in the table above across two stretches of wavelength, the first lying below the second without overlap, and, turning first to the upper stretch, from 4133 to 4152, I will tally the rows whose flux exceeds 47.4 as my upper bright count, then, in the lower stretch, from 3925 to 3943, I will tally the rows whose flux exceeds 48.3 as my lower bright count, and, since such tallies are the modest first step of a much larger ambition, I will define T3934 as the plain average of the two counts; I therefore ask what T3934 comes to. 3.5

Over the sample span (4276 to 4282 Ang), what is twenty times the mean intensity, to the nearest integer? 1065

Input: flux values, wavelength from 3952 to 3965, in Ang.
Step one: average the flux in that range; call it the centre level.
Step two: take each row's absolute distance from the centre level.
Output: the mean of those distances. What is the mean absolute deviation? 3.6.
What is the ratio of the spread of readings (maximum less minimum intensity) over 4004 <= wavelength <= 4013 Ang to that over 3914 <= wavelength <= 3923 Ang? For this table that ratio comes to 1.20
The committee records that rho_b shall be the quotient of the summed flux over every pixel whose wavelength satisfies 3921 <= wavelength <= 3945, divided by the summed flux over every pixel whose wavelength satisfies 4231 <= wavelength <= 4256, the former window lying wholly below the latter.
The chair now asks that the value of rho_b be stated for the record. 0.79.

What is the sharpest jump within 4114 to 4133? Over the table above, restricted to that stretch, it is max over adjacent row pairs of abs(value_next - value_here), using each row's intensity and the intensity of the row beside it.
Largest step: 8.7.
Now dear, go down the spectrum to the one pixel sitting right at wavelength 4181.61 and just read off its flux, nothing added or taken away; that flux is 45.25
